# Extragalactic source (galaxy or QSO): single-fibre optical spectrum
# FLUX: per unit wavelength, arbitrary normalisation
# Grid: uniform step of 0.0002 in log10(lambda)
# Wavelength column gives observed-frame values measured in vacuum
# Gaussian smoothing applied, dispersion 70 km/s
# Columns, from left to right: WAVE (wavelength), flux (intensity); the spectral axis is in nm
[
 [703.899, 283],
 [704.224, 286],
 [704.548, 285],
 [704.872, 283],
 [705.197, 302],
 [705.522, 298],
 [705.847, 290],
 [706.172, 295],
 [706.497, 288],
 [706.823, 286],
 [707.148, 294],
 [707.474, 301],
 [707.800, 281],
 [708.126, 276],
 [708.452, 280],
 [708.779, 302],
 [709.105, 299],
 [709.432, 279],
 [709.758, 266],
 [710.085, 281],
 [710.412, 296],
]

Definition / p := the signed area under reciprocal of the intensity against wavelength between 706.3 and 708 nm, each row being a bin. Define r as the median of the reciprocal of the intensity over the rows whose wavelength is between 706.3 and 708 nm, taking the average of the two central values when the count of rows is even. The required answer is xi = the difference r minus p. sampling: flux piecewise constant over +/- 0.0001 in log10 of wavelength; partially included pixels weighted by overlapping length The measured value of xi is -0.0024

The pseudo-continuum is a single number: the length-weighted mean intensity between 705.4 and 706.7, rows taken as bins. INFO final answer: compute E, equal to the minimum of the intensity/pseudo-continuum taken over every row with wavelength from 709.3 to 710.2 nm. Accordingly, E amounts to 0.91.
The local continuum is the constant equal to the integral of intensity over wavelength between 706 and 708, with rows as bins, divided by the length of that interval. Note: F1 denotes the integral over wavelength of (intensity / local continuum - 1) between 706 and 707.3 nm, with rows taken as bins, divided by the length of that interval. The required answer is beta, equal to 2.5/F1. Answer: 4667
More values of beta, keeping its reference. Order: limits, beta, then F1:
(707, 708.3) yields -269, -0.0093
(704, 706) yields -5907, -0.0004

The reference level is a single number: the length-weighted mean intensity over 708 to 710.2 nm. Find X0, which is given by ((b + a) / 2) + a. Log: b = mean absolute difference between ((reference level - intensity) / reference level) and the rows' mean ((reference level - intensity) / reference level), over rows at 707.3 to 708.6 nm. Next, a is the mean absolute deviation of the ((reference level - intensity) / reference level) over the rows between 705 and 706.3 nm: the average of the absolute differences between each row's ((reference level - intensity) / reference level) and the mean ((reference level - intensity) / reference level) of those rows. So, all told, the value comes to 0.03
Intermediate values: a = 0.013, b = 0.029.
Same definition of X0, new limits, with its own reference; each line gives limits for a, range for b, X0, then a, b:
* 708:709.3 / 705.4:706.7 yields 0.07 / 0.040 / 0.013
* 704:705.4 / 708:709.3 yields 0.05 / 0.023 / 0.040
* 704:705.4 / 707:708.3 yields 0.05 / 0.023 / 0.034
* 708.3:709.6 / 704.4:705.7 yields 0.07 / 0.037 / 0.028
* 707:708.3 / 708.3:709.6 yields 0.07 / 0.034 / 0.037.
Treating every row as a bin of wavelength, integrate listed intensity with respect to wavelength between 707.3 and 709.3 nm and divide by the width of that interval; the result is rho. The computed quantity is 290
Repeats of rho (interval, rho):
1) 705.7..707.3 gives 291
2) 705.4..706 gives 294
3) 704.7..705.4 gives 293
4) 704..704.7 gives 285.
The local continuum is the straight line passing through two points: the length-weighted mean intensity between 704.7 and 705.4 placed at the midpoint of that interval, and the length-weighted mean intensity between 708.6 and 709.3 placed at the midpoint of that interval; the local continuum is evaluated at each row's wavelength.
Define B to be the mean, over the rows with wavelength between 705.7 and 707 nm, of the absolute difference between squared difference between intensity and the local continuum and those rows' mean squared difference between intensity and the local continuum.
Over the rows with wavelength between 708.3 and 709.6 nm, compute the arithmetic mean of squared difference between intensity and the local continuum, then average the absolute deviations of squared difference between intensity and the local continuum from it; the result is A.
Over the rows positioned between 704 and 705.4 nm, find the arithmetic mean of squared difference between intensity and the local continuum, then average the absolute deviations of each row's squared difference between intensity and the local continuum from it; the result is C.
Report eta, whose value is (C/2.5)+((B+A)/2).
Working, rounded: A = 185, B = 31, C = 23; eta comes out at 117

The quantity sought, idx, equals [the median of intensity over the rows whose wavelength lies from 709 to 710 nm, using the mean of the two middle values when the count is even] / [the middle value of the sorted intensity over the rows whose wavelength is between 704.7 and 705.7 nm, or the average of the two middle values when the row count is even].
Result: 0.94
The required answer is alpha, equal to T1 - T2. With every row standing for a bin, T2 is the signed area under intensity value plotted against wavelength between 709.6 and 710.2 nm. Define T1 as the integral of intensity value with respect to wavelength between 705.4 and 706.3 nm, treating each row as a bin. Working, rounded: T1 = 265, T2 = 164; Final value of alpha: 101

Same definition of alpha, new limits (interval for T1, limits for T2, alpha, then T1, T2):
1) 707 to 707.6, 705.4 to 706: 2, 178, 176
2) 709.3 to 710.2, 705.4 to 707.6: -397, 248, 644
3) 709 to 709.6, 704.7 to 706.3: -297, 173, 470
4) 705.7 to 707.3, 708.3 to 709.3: 172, 465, 293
